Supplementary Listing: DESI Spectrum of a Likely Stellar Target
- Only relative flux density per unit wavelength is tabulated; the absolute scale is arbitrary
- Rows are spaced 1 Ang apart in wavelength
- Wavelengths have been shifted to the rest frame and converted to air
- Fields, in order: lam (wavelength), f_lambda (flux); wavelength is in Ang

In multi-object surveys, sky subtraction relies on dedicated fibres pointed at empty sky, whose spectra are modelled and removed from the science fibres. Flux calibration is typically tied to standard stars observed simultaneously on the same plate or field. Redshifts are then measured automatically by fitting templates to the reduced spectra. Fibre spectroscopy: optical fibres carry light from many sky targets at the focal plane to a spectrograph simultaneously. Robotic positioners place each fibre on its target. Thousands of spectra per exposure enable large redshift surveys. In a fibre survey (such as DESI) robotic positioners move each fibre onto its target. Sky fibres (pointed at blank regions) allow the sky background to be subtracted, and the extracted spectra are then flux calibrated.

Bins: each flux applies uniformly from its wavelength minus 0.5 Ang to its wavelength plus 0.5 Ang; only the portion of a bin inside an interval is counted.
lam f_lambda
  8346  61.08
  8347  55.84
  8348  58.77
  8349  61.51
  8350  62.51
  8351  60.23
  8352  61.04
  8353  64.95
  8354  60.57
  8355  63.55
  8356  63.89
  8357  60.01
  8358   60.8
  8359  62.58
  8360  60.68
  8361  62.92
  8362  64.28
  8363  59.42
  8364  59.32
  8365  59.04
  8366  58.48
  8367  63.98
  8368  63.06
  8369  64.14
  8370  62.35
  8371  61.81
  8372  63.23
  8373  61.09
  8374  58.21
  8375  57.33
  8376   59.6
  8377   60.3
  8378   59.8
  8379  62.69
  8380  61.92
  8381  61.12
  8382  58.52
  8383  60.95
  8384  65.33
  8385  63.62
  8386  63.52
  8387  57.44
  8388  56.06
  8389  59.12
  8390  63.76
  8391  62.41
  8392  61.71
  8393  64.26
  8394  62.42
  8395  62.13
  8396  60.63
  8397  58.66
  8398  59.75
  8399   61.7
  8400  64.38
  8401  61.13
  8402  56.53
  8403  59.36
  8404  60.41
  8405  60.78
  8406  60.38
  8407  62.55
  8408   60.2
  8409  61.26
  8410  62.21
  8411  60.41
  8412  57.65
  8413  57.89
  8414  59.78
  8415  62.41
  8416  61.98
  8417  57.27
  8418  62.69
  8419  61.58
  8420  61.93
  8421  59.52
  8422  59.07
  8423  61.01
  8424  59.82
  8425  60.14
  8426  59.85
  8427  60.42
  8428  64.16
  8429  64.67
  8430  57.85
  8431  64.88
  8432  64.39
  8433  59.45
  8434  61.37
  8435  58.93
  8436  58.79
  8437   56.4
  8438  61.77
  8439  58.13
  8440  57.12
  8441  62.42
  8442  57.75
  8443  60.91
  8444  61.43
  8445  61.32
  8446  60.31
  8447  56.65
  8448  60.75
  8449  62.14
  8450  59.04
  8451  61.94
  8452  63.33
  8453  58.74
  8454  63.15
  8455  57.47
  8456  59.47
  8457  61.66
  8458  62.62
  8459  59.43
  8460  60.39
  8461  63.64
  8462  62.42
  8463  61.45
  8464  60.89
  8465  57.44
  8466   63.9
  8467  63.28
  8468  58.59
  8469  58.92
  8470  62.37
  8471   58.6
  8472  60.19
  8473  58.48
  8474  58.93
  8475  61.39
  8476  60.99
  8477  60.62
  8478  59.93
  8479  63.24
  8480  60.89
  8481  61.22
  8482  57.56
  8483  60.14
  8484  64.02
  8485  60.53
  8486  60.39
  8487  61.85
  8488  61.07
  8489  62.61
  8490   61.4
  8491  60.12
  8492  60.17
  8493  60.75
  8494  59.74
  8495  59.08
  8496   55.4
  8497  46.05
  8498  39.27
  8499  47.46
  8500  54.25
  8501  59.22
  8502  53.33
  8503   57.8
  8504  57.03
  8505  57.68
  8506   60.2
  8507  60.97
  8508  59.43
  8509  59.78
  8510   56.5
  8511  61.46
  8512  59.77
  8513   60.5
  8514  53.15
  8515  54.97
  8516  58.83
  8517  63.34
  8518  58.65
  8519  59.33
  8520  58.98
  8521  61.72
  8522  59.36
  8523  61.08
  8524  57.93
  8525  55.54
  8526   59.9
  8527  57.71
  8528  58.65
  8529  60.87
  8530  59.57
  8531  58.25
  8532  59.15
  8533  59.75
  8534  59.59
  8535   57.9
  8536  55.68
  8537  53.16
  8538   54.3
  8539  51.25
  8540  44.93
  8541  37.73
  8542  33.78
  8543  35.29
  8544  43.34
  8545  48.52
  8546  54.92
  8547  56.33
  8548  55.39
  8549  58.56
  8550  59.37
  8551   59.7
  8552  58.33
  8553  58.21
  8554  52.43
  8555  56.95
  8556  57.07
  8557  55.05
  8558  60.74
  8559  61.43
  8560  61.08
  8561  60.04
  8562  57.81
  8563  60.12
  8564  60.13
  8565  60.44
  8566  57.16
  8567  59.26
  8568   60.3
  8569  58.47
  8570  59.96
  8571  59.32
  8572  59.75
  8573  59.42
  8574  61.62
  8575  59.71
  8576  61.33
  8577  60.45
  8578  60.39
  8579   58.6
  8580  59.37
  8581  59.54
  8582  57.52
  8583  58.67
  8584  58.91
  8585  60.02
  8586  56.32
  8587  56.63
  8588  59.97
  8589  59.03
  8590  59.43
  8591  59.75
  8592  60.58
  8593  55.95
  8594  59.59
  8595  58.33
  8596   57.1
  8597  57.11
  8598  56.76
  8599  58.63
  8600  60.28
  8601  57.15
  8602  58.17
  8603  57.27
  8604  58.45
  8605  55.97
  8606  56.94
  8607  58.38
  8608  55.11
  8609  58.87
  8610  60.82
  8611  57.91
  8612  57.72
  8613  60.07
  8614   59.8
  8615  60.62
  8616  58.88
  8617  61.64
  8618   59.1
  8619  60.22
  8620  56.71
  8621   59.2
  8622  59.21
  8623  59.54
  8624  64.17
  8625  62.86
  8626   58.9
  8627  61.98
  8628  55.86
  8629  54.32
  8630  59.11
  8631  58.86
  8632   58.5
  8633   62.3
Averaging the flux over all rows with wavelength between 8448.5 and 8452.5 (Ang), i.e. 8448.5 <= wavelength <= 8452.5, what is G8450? 62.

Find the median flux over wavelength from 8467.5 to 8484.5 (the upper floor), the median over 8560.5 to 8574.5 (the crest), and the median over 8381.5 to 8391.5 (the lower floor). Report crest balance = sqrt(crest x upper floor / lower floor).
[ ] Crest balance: 7.64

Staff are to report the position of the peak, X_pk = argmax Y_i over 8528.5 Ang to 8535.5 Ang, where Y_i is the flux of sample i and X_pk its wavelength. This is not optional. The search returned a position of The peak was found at 8529 Ang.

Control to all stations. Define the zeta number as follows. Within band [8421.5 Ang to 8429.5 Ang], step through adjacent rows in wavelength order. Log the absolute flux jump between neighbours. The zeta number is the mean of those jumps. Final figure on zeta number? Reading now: 1.2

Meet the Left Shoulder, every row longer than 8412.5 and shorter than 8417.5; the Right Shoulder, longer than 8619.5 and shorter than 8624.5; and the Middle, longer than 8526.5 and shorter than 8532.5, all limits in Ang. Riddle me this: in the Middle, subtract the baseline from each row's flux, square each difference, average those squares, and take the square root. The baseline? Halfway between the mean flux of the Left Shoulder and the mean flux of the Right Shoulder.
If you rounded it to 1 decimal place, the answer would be 1.3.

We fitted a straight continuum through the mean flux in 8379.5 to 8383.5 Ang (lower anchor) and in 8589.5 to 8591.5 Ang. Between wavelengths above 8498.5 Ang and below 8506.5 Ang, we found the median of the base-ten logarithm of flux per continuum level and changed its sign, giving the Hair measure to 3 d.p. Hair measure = 0.020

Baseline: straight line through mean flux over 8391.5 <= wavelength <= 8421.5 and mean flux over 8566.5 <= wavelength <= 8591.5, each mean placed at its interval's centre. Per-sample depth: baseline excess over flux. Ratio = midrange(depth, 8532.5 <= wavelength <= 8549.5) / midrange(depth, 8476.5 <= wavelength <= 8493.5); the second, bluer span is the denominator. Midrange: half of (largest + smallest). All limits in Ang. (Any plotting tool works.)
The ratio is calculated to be -20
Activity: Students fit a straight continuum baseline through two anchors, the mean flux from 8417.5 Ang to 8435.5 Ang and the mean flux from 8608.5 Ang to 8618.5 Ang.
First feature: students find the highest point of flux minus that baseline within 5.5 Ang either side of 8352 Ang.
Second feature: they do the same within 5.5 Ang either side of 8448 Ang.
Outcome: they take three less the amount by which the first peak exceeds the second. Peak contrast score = 2.3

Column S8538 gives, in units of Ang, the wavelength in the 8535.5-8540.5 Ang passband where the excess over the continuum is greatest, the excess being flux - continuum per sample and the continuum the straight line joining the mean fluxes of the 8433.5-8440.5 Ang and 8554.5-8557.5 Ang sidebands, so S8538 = 8536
